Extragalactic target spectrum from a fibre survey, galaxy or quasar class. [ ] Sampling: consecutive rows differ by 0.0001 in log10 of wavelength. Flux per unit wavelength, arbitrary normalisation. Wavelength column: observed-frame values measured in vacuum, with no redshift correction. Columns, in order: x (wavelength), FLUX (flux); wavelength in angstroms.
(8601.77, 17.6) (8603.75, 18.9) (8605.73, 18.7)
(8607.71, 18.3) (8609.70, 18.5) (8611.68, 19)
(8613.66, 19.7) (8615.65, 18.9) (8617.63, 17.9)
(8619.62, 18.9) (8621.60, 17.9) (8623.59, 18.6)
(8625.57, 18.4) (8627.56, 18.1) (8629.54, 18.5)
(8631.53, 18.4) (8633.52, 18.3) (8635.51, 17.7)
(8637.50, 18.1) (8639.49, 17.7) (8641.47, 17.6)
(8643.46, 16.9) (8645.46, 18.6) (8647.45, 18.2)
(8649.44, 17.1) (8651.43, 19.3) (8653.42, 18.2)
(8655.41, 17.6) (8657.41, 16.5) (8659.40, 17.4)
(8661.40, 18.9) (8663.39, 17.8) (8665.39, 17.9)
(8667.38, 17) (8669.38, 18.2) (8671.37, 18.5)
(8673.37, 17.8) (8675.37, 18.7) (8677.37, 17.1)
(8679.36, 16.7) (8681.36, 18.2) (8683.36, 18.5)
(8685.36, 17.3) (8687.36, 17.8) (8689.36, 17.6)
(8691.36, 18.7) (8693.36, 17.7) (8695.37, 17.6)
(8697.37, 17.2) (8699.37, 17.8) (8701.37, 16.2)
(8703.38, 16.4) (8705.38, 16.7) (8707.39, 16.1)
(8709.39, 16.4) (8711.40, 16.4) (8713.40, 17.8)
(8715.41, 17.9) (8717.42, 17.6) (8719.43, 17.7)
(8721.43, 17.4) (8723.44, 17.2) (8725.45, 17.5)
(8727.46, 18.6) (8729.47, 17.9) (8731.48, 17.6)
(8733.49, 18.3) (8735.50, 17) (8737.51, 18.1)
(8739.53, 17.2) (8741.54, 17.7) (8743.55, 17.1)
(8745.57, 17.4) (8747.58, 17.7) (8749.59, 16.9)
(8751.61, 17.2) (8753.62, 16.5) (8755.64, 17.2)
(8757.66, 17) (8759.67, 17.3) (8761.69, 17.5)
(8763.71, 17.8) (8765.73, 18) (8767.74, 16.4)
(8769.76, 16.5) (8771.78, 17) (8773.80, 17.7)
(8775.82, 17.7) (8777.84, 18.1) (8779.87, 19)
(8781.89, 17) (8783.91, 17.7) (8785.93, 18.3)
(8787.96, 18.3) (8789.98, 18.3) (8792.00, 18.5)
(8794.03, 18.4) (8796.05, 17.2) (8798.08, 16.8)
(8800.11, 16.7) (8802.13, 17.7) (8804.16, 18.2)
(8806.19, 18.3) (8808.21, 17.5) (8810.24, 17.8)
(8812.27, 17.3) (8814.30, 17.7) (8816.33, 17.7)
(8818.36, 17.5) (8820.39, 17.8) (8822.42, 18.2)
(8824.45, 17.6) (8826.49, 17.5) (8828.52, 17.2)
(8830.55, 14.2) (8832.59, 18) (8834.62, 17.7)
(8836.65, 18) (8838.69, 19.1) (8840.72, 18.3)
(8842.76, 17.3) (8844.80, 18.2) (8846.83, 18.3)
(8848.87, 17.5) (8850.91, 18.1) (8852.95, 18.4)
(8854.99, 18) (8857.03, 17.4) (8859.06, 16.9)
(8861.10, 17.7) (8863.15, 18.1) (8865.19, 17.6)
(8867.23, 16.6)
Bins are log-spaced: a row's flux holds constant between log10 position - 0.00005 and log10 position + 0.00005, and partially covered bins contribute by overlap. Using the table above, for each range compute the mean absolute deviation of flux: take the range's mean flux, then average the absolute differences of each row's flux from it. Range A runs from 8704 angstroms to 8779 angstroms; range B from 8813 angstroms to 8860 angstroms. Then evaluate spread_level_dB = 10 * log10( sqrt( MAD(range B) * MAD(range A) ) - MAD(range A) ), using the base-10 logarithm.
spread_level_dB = -17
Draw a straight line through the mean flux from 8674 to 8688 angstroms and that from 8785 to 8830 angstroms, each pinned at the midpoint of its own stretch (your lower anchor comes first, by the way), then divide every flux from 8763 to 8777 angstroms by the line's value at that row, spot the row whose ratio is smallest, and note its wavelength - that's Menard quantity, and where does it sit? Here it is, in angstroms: 8767.74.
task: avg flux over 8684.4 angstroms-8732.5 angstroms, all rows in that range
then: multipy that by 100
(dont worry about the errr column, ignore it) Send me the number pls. 1738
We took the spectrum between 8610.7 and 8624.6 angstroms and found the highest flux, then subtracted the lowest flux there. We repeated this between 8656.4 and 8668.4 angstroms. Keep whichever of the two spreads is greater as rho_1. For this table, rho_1 2.40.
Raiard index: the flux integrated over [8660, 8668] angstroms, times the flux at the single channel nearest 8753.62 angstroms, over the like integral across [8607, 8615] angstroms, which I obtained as 15.7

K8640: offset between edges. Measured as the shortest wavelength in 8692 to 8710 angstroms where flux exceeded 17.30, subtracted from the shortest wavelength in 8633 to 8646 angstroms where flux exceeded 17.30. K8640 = -59.8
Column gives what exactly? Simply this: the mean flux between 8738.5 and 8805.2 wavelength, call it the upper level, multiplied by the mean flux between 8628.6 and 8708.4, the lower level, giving 310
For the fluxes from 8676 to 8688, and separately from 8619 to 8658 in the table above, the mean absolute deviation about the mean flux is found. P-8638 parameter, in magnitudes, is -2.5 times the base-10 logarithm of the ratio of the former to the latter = -0.1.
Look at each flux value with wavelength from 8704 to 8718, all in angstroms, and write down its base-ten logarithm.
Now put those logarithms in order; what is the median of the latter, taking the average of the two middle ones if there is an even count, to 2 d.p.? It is 1.22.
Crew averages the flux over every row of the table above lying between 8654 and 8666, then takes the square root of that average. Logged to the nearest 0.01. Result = 4.21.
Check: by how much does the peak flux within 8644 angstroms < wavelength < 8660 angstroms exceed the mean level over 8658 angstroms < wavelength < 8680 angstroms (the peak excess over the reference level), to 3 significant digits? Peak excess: 1.48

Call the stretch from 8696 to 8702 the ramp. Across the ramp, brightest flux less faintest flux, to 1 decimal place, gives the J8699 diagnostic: 1.6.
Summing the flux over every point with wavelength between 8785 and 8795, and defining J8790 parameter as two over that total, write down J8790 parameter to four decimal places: 0.0218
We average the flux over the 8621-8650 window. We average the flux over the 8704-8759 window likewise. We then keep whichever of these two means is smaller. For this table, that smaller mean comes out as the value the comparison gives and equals 17.3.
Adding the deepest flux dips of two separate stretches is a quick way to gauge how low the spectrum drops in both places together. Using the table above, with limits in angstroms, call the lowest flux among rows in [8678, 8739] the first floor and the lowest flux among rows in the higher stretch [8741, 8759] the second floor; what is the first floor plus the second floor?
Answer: 32.6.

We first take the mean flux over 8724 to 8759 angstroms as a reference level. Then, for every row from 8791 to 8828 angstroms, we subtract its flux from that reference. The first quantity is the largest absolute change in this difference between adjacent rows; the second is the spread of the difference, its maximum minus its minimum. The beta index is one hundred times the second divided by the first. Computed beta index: 150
